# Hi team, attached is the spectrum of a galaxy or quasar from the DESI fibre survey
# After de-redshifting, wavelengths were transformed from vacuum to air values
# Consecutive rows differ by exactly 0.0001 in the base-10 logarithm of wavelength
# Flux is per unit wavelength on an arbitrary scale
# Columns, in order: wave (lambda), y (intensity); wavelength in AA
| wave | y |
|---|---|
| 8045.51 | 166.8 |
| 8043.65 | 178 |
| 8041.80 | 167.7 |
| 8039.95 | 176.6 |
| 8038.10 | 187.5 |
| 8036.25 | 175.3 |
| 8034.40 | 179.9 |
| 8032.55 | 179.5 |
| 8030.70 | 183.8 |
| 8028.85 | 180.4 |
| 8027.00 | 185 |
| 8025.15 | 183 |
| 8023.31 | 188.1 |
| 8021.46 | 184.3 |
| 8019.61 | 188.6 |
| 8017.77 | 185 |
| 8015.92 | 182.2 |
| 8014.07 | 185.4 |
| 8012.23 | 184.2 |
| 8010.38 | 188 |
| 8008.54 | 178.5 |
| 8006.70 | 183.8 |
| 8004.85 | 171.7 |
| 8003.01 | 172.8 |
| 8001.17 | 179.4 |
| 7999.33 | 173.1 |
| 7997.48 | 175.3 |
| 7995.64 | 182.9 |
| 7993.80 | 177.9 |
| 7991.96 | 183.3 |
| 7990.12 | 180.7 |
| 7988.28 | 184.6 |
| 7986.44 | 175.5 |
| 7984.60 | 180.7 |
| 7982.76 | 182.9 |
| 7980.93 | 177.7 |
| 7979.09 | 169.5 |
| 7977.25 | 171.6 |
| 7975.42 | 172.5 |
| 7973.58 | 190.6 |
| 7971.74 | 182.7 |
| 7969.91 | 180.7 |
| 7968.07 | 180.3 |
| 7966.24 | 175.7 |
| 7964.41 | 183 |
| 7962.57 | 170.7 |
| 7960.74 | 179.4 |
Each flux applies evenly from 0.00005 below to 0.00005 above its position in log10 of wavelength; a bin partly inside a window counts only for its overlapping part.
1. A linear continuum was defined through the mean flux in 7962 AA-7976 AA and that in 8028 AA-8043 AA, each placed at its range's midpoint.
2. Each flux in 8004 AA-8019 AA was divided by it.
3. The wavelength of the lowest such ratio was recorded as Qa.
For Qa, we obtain 8004.85 AA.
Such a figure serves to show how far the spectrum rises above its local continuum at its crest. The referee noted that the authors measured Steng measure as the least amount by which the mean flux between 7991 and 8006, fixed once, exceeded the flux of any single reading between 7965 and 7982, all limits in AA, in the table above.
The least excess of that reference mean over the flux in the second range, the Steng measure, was -13.5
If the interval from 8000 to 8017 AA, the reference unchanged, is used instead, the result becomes -10.9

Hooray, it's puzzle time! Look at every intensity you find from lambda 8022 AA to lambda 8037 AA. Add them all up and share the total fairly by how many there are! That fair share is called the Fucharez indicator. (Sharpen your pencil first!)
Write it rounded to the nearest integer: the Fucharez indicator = 182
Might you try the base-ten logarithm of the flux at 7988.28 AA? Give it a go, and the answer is 2.266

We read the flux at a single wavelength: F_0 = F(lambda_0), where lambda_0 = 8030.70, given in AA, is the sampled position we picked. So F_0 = 183.8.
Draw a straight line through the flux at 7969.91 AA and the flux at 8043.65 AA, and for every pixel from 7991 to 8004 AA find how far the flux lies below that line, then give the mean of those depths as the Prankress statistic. 1.9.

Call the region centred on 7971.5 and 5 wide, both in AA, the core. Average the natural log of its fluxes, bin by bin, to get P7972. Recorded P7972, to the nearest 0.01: 5.22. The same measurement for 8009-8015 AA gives 5.22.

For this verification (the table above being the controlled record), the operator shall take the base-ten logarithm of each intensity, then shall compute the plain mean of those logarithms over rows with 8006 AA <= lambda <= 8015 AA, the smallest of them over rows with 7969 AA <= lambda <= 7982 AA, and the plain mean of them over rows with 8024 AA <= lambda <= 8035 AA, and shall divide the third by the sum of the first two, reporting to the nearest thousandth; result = 0.503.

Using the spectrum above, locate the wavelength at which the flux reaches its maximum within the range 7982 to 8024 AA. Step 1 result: 8019.61 AA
